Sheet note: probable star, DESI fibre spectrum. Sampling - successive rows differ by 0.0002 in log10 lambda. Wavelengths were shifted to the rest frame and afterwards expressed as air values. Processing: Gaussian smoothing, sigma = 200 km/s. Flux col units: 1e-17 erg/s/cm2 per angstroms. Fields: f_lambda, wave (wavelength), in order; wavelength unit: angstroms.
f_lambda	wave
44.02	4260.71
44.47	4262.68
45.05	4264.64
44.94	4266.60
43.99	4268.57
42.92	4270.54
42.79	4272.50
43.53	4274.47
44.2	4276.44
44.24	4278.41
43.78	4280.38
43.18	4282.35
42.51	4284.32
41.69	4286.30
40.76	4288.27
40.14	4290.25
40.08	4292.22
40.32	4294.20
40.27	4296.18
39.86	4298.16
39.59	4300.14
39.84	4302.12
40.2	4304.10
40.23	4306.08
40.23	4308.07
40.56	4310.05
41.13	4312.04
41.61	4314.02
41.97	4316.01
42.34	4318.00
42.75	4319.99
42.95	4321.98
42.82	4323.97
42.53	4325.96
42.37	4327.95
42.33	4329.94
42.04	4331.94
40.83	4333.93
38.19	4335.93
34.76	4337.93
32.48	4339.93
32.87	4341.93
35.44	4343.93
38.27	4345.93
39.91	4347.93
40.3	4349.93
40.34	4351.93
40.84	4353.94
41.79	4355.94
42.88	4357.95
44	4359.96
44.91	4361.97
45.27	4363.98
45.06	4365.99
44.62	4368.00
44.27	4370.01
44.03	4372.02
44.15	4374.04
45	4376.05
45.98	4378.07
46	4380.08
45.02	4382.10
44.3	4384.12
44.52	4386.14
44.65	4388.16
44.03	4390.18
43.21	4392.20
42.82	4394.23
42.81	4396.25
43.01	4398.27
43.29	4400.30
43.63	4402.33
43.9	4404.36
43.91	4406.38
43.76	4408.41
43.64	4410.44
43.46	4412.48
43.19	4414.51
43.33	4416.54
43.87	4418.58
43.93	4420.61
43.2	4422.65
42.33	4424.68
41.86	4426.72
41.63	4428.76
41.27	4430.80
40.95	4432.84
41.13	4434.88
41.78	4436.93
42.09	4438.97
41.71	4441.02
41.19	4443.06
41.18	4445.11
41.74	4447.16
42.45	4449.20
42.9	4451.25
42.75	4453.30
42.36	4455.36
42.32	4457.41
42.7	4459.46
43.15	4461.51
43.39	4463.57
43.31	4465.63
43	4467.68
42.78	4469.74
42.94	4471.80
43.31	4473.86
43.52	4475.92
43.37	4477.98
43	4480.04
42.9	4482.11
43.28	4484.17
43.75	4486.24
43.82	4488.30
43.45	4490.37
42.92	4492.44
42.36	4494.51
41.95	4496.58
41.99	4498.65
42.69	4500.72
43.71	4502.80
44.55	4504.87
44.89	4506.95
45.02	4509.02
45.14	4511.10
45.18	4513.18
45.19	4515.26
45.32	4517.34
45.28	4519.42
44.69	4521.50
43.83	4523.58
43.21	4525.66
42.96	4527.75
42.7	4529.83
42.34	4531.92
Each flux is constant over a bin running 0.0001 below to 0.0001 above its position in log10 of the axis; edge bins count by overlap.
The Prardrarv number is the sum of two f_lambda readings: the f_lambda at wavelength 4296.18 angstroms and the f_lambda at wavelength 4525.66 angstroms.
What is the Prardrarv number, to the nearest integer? 83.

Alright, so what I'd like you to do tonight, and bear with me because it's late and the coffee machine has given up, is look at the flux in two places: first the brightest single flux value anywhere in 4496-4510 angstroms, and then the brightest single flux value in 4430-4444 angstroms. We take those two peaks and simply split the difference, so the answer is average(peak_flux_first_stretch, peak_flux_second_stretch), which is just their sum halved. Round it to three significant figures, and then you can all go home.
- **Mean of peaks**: 43.6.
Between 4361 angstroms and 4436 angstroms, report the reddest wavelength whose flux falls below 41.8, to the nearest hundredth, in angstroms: 4434.88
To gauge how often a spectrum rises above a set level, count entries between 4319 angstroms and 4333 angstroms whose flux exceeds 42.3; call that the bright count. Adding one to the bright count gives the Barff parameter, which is 7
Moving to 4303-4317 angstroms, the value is 1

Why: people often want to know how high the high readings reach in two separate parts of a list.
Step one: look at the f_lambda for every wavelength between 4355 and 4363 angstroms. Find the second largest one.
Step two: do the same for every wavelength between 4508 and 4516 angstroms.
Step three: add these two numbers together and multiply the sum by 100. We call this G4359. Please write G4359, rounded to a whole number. 8918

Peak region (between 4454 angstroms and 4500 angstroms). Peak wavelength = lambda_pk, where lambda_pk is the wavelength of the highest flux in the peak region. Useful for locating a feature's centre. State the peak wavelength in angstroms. 4488.30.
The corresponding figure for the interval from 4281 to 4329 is 4282.35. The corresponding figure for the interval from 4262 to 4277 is 4264.64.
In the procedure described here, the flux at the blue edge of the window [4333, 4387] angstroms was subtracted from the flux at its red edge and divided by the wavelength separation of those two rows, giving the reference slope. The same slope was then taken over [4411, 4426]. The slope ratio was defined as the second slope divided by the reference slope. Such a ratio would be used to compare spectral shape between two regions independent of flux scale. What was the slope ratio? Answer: -1.3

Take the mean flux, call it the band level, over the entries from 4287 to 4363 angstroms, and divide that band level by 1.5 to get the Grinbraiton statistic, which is 26.9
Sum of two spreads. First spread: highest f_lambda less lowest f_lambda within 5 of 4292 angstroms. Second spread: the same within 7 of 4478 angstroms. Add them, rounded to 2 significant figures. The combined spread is 1.3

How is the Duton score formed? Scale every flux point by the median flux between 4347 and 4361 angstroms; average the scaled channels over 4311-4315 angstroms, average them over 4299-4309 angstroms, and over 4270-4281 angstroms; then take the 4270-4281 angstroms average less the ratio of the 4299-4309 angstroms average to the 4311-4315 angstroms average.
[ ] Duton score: 0.10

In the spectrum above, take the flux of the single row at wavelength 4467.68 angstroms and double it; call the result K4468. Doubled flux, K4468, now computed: 86.0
